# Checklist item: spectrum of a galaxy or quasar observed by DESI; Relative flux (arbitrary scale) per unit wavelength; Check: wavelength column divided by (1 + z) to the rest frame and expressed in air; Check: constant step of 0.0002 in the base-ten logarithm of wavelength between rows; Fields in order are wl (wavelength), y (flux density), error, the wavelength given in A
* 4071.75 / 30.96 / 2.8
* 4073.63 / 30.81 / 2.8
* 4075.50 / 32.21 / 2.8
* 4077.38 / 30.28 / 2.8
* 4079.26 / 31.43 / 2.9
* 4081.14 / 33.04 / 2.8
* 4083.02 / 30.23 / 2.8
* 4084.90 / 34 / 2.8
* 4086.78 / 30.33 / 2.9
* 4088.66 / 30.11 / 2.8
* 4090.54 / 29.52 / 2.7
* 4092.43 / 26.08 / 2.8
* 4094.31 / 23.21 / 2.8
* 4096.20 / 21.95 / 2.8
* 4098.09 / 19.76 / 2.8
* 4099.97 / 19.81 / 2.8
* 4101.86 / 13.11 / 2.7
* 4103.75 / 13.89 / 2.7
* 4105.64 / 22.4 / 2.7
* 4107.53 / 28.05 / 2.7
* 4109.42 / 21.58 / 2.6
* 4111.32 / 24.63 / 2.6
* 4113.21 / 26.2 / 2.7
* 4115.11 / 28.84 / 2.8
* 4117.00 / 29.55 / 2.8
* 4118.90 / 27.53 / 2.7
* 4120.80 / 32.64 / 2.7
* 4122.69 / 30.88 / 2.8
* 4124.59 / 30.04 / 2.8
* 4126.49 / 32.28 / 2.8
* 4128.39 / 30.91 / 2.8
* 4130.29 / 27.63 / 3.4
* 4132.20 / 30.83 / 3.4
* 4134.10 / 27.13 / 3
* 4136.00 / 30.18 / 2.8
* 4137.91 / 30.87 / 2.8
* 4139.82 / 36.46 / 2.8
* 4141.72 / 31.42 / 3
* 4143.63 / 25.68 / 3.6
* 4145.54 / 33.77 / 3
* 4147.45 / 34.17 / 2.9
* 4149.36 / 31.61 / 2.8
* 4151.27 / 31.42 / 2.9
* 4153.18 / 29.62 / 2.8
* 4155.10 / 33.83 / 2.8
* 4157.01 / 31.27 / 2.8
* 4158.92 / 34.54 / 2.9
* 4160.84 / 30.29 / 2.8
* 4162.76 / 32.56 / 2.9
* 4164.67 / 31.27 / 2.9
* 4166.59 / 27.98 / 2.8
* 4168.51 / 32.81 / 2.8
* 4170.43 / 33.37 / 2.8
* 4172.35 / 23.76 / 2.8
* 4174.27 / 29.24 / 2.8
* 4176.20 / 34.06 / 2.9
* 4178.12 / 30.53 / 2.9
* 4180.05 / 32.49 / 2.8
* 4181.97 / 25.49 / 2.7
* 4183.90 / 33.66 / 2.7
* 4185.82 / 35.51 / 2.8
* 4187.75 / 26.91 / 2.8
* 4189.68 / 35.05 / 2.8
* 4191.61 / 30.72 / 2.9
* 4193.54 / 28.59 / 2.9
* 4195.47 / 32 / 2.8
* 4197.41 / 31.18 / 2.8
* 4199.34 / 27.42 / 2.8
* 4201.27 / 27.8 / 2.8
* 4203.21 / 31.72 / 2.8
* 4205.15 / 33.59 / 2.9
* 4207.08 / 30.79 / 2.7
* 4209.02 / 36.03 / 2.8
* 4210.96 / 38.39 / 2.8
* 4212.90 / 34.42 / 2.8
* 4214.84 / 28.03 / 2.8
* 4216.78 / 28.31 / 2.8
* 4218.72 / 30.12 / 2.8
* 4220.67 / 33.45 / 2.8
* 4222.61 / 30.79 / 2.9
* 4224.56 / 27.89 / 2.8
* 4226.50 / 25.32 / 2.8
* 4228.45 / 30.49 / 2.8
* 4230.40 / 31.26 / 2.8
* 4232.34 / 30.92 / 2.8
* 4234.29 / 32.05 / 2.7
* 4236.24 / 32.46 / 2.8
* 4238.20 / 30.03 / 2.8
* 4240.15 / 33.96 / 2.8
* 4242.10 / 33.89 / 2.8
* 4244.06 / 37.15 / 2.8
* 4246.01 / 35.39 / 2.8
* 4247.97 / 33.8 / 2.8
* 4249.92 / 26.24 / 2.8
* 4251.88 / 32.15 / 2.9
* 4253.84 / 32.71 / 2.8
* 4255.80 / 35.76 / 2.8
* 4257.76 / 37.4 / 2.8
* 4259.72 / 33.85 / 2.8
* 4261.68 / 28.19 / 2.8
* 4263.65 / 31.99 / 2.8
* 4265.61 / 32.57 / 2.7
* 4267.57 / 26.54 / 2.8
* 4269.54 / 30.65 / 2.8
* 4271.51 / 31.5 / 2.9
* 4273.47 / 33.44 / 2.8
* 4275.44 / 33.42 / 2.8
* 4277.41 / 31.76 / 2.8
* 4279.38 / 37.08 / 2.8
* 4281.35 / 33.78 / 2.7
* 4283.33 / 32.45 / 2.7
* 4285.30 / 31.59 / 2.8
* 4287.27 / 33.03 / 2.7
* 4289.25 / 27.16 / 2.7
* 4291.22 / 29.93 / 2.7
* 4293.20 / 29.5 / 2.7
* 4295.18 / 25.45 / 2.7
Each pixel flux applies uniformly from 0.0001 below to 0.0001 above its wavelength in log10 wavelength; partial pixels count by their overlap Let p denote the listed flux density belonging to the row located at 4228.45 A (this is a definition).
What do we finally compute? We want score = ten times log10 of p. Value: 14.8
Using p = 30.49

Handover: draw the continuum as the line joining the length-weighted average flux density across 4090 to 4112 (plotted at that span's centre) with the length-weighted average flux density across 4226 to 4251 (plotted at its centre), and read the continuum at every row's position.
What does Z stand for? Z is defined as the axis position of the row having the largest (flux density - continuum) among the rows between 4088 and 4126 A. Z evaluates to 4120.80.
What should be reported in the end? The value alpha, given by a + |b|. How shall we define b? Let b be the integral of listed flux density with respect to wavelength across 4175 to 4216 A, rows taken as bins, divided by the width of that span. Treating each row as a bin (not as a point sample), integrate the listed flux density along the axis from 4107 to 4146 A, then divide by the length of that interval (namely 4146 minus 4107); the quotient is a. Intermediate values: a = 29.3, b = 31.6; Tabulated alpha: 61.0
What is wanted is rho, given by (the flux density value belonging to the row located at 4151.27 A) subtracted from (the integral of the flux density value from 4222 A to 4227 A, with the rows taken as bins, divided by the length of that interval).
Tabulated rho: -3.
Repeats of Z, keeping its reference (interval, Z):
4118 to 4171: 4139.82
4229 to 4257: 4244.06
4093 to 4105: 4094.31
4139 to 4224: 4139.82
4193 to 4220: 4210.96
